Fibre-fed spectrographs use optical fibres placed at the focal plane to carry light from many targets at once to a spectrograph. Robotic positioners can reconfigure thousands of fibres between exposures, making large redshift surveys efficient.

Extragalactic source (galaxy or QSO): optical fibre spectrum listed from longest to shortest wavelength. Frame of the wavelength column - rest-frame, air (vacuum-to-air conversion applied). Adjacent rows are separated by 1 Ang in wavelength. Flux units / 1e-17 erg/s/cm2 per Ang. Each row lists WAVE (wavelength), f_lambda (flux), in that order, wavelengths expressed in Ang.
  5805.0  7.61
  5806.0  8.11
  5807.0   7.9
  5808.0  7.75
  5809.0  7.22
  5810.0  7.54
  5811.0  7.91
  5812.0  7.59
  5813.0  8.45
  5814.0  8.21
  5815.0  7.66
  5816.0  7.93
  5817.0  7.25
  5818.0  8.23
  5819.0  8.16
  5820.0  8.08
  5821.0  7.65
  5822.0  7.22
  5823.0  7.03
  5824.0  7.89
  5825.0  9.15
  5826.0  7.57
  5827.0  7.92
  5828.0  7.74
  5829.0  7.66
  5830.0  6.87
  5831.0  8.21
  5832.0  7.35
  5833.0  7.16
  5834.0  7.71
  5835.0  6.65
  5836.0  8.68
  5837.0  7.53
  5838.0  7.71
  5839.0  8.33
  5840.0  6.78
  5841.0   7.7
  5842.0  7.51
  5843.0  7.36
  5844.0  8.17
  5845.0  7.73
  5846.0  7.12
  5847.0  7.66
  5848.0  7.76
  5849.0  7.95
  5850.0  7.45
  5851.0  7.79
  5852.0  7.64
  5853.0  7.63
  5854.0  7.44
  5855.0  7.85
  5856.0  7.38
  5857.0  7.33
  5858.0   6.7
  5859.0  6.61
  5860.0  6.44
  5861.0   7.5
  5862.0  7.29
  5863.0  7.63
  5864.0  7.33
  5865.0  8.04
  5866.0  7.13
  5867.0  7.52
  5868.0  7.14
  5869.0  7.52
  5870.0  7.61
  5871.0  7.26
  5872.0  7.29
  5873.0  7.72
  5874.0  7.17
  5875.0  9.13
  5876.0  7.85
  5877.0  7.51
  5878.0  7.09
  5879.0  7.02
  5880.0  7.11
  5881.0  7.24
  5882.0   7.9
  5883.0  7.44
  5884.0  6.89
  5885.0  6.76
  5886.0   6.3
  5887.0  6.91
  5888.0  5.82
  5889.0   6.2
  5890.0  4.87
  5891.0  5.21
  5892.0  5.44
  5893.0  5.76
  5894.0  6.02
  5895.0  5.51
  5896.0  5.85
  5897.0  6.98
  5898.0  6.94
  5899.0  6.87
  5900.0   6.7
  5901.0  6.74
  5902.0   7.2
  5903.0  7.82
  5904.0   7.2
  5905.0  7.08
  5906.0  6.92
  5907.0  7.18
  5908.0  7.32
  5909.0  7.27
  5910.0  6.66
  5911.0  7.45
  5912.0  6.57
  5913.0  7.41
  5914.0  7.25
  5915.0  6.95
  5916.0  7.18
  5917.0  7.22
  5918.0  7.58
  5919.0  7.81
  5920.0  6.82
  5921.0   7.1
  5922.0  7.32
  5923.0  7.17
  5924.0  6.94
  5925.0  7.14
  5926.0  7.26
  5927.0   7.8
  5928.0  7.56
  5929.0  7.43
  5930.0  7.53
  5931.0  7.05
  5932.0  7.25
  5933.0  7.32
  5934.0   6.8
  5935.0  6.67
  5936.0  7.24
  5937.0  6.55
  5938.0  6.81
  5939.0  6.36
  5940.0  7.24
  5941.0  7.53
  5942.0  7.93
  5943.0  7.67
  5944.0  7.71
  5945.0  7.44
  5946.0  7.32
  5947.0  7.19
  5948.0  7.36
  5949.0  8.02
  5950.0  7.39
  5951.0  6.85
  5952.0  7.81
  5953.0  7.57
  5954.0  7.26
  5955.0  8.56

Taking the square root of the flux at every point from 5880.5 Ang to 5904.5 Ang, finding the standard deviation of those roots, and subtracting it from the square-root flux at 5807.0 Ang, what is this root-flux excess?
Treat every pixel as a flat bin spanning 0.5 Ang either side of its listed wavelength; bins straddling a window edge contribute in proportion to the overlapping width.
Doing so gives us 2.65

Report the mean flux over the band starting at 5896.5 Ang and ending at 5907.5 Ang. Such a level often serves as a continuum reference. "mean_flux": 7.1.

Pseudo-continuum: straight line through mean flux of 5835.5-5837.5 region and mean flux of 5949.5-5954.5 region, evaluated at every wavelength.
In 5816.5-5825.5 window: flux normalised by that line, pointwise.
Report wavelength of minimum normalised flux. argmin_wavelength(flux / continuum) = 5823.0 Ang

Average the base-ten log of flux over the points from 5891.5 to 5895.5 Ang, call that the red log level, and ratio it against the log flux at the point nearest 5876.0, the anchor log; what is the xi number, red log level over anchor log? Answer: 0.84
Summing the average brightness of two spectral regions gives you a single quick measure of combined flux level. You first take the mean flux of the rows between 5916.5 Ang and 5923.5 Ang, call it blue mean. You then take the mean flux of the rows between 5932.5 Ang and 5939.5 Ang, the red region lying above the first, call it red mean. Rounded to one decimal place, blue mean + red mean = 14.1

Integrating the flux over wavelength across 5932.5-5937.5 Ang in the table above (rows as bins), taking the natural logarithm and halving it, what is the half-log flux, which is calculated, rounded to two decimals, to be 1.77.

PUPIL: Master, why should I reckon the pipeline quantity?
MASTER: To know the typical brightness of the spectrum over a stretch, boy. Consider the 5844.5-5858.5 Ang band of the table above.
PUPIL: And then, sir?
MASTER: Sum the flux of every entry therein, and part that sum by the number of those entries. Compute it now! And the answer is 7.53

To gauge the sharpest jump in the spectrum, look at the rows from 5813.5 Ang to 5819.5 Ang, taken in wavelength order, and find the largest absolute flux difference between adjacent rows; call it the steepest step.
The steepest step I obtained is 1.0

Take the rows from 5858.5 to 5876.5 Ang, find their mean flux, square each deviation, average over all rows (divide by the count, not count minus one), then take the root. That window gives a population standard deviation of 0.56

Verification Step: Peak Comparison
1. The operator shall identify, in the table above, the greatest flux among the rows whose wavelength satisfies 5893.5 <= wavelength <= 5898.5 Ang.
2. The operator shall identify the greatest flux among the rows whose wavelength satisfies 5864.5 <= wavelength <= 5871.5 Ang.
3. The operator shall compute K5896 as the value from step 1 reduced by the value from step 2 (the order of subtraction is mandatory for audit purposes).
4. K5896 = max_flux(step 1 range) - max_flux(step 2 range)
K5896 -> -1.1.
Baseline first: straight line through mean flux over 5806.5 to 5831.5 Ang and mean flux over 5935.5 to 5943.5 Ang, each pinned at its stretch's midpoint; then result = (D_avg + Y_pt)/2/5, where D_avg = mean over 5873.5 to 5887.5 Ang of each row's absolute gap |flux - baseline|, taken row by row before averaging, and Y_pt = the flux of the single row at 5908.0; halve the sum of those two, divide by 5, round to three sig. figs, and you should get 0.783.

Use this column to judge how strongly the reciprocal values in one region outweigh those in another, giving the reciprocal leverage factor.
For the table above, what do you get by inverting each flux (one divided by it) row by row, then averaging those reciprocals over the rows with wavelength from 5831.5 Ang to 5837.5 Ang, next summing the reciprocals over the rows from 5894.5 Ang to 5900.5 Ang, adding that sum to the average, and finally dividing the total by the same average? 7.98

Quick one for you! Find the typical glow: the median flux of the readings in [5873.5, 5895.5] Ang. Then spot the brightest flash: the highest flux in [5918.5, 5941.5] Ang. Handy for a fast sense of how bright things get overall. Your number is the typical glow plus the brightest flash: 14.7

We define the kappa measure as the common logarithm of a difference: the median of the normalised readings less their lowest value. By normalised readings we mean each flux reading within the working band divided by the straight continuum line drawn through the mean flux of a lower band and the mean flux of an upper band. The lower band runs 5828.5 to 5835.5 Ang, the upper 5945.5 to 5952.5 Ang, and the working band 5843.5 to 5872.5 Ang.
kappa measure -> -0.84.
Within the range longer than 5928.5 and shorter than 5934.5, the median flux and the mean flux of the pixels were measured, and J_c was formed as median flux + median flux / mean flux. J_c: 8.3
